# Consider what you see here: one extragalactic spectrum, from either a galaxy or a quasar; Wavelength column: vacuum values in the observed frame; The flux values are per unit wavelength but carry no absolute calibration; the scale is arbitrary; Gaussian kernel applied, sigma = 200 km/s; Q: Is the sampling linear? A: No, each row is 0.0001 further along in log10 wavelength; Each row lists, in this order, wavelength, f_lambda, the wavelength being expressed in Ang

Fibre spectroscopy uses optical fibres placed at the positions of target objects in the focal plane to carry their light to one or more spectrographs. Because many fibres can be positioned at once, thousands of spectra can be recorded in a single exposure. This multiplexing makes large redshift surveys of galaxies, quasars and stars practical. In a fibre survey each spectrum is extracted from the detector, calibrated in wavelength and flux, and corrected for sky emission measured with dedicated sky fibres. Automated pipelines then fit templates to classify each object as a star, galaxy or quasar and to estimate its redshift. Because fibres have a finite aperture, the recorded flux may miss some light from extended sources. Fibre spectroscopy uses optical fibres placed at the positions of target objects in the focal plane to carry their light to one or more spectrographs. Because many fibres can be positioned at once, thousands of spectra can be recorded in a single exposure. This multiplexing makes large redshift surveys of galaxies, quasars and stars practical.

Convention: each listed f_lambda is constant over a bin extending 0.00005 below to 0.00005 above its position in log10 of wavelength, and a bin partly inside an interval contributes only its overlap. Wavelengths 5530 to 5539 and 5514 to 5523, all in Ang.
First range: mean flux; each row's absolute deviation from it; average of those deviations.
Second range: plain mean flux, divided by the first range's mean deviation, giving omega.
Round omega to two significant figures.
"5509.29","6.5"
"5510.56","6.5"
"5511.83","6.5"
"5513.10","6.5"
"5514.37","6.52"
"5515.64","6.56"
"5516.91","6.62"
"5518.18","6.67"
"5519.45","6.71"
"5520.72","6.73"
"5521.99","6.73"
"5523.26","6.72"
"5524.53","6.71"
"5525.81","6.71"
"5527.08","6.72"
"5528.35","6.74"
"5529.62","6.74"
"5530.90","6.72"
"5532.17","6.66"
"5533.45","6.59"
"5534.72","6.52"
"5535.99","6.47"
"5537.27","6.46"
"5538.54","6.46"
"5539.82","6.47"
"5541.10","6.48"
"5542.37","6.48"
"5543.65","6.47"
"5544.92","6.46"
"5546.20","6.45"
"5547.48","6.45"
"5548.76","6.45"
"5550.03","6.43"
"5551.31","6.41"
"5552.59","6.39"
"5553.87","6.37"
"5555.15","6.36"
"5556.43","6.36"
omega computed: 76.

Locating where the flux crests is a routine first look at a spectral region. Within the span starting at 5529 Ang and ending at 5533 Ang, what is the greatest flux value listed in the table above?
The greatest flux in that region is 6.74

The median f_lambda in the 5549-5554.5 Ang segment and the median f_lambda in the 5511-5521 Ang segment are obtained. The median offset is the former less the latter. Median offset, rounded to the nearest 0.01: -0.19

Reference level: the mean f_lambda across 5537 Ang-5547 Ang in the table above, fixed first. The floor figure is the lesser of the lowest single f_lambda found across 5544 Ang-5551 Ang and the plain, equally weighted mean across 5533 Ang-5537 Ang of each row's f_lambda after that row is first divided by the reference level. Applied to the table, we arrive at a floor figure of 1.01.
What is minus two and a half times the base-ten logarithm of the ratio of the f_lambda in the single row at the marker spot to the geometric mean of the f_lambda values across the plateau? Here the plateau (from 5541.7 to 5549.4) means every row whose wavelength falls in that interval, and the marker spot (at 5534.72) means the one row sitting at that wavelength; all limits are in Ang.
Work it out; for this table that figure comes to -0.010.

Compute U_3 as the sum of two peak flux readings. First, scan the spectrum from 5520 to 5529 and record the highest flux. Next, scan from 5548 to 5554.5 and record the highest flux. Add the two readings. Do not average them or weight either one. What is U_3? 13.2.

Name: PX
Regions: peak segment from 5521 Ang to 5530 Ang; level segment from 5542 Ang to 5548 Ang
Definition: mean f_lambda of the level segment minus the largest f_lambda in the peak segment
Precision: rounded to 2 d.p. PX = -0.28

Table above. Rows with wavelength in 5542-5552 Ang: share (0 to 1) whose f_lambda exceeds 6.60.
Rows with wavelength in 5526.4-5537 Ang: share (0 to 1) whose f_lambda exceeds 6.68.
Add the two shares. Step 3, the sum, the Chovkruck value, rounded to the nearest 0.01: 0.50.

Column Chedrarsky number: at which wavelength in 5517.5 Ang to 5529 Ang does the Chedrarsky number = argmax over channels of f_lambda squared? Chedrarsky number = 5528.35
